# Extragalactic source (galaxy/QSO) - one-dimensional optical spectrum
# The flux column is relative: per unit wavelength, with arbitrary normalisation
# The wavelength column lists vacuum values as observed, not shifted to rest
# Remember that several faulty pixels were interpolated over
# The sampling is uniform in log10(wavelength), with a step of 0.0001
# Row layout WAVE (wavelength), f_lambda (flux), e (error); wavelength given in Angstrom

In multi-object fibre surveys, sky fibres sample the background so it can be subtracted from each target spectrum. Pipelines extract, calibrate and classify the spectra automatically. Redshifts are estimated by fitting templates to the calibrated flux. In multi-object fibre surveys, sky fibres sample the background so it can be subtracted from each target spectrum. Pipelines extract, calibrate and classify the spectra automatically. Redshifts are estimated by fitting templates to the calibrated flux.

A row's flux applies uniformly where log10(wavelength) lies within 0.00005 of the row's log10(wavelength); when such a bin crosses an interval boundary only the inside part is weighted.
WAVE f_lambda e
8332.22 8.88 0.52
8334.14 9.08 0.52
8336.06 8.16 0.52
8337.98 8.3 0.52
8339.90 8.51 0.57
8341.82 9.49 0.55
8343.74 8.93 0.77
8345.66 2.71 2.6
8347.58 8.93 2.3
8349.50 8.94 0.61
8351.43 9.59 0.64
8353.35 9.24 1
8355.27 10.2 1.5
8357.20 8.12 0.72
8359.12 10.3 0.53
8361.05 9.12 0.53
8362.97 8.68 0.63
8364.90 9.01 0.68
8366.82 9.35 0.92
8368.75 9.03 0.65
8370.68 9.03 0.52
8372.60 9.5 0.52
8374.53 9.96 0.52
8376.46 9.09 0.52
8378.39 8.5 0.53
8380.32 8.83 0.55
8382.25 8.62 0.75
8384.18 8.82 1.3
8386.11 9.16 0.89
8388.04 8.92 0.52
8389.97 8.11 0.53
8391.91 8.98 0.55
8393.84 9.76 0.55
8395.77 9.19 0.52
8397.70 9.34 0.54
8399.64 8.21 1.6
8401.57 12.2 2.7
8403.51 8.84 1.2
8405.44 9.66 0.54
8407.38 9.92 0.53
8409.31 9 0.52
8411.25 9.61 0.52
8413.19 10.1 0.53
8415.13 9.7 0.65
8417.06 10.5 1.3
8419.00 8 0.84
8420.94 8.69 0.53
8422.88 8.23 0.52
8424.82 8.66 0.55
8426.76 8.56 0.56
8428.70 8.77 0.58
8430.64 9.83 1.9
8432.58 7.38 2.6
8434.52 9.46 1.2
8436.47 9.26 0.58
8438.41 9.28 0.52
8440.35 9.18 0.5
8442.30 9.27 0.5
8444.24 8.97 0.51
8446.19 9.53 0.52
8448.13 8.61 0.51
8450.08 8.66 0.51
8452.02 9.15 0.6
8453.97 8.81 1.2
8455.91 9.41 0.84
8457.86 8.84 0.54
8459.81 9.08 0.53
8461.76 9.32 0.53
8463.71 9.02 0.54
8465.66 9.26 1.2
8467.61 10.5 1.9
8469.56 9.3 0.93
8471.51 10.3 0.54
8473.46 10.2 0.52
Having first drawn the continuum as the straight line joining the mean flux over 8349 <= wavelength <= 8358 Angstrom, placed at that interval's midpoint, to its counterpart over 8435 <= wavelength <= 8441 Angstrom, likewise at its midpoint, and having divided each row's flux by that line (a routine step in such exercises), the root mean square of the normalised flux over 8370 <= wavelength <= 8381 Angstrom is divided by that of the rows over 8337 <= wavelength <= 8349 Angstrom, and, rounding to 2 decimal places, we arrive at 1.12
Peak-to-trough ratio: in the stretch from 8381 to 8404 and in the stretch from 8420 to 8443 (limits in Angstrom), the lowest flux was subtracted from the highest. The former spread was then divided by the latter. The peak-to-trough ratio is 1.7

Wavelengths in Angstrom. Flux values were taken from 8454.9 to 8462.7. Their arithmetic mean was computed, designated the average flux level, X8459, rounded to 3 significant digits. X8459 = 9.16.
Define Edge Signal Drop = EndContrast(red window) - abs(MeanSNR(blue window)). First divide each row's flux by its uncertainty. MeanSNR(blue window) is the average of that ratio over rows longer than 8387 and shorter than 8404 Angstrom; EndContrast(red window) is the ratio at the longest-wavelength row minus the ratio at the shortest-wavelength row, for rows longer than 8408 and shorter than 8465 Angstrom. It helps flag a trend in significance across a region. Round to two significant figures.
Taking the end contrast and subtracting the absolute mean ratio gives -14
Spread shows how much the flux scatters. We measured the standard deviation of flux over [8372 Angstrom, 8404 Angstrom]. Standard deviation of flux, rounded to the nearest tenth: 0.9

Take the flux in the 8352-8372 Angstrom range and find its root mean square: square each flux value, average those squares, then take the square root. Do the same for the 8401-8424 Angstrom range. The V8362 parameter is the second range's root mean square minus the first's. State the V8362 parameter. 0.37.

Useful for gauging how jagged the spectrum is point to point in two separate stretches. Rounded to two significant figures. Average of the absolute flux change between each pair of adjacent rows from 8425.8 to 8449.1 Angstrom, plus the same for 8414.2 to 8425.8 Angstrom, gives 1.7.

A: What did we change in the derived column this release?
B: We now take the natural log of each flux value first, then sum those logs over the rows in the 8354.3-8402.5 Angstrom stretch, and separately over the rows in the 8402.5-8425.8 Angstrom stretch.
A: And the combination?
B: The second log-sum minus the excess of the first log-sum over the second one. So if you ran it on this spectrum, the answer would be -2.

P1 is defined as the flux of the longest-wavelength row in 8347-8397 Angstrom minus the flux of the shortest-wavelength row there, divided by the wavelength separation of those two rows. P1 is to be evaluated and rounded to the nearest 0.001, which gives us 0.005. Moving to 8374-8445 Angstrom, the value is -0.014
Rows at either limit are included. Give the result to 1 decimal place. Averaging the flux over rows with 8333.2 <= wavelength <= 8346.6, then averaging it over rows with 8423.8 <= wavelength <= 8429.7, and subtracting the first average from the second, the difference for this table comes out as 0.8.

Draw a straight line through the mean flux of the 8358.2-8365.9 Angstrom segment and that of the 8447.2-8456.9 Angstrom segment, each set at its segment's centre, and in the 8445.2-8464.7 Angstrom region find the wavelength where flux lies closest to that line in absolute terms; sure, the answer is 8457.86 Angstrom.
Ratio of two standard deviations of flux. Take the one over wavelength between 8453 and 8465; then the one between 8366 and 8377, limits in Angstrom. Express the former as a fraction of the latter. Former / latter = 0.67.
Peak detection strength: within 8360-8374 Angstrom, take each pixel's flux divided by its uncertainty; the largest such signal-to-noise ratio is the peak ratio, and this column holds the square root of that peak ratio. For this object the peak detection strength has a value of 4.27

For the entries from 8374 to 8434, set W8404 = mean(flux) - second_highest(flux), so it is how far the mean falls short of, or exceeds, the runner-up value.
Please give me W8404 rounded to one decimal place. -1.4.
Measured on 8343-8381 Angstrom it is -1.3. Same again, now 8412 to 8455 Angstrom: -1.1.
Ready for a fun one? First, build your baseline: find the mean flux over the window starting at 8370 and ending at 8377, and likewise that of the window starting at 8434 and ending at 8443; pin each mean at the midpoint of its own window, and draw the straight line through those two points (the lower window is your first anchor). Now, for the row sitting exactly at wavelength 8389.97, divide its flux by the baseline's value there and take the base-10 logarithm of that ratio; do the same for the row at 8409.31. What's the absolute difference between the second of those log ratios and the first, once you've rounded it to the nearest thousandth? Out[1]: 0.047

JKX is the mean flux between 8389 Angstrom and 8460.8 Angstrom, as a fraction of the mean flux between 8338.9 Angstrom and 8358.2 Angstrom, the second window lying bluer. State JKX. 1.08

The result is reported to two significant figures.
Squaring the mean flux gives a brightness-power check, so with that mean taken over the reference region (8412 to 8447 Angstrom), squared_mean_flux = 82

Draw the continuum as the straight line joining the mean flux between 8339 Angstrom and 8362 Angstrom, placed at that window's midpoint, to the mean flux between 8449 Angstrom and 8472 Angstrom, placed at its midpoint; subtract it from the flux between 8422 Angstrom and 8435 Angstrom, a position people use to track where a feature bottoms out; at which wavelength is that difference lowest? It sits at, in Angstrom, 8432.58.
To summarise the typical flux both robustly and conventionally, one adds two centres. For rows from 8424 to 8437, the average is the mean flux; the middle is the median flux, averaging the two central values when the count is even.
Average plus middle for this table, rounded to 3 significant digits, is 17.6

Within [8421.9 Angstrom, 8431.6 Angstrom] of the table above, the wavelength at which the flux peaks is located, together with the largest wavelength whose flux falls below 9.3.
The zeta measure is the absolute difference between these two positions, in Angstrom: 1.9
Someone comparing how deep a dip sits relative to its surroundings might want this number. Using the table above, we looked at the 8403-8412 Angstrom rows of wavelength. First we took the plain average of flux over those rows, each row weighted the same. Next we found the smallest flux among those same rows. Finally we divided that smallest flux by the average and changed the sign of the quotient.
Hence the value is -0.94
